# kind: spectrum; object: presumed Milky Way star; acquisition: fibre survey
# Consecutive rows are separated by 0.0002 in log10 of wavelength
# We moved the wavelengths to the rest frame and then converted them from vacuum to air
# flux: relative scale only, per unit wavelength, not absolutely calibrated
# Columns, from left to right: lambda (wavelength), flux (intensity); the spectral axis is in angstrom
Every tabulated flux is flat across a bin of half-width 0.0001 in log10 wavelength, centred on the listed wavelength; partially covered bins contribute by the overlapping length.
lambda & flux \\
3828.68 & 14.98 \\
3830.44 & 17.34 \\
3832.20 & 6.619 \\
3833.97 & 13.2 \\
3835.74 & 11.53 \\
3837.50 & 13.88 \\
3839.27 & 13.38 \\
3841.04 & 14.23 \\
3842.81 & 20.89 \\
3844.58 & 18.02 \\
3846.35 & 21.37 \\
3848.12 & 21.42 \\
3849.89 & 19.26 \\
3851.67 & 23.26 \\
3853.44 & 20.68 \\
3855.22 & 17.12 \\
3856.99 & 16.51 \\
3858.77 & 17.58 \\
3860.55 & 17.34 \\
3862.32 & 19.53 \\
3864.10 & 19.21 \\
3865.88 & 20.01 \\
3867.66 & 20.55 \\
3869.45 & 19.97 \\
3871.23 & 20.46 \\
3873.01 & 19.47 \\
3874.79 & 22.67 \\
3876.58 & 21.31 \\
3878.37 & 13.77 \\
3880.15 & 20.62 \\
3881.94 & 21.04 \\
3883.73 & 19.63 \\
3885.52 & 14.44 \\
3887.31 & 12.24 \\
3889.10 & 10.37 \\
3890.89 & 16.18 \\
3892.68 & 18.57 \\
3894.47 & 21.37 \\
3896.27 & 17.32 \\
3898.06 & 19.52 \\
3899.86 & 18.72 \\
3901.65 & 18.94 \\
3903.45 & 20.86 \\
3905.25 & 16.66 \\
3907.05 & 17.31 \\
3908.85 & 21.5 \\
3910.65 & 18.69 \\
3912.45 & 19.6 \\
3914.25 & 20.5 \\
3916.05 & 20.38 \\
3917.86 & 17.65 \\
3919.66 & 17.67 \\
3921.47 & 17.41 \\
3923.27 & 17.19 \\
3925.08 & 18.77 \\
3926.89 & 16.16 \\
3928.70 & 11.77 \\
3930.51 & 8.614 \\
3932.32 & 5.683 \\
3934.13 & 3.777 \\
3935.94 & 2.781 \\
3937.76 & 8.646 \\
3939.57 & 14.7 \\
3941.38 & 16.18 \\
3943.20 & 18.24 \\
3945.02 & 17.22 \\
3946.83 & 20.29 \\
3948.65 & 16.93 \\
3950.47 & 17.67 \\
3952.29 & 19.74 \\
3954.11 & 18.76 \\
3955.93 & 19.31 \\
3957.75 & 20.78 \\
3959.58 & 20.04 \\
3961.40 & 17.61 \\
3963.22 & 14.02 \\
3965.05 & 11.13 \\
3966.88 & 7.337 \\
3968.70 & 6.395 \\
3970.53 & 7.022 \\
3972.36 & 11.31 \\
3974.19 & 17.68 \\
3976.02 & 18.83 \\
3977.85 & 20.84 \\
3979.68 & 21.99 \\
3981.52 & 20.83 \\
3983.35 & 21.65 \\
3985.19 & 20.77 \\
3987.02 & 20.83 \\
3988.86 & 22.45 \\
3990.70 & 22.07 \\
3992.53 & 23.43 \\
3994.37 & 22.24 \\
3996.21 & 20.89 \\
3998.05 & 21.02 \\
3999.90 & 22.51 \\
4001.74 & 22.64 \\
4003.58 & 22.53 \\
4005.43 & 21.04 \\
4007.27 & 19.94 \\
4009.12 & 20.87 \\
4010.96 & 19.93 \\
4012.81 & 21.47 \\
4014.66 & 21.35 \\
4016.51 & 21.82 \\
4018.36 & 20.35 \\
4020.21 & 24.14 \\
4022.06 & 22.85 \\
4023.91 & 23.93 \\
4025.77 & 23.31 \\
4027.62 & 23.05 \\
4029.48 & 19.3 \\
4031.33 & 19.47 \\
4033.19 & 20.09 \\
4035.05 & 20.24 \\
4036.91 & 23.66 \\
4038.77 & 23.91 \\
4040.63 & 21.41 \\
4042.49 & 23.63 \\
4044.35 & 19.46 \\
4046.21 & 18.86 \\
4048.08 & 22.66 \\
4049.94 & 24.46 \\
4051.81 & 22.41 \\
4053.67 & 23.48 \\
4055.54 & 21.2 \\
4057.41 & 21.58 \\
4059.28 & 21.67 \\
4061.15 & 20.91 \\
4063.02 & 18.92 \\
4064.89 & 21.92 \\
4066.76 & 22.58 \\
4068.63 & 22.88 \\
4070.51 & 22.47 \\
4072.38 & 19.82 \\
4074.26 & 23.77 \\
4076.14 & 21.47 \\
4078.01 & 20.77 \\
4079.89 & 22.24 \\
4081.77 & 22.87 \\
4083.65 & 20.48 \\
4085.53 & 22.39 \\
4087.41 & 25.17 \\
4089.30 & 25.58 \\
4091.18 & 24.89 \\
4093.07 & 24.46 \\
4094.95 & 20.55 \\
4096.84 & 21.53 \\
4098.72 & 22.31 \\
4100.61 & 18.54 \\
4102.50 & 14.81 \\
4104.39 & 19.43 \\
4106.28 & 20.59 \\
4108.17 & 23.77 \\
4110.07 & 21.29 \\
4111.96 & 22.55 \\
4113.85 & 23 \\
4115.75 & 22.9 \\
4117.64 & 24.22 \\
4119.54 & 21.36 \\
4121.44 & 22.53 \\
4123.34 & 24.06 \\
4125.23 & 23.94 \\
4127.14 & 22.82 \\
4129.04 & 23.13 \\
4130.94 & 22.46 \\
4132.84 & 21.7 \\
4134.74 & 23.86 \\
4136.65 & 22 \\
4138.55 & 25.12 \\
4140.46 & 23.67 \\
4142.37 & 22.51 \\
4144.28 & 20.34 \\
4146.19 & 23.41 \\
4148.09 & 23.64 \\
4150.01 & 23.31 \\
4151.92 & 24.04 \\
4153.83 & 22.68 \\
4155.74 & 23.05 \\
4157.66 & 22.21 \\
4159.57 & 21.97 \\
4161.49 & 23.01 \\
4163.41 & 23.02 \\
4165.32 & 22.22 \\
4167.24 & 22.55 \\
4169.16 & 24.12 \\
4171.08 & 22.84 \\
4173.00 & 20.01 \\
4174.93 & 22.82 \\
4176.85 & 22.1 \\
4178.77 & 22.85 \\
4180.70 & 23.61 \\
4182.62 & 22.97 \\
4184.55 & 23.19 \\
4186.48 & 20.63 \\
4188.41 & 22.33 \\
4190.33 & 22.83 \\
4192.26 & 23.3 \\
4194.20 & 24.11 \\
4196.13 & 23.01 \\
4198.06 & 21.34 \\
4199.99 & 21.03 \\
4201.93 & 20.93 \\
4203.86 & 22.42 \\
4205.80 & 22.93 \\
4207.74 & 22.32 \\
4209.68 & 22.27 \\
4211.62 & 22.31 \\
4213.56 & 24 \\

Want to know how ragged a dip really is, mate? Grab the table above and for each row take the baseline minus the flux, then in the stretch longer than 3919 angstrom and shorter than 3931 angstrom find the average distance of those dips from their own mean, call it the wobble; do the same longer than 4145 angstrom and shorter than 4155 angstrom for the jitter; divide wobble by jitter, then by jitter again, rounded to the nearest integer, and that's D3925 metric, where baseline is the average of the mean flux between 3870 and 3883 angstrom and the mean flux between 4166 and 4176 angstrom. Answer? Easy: 26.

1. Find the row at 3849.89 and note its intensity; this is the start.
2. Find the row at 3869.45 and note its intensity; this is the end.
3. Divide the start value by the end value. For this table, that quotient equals 1.0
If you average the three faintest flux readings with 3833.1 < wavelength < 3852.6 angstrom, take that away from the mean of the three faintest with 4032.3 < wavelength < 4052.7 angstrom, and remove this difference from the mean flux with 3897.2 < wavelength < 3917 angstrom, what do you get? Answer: 12.6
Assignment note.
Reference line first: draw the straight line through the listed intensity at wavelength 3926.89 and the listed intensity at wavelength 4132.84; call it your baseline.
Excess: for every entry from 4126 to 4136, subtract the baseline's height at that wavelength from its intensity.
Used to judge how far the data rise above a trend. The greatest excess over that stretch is 2.1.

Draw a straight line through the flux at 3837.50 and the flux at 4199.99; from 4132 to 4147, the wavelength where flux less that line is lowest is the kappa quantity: 4144.28 angstrom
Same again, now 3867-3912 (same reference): 3889.10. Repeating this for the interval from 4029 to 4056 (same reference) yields 4046.21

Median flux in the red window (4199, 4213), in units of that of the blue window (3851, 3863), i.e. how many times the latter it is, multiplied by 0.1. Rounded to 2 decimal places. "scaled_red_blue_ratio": 0.13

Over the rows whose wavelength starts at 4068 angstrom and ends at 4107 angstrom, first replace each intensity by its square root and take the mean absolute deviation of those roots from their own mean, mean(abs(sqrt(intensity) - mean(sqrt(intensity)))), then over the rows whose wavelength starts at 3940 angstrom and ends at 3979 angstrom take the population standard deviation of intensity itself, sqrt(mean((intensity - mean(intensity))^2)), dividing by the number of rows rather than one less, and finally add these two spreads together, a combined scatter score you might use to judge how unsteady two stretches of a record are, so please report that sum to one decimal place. 4.8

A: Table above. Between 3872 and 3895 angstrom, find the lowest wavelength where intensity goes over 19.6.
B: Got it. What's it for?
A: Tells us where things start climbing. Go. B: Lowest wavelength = 3874.79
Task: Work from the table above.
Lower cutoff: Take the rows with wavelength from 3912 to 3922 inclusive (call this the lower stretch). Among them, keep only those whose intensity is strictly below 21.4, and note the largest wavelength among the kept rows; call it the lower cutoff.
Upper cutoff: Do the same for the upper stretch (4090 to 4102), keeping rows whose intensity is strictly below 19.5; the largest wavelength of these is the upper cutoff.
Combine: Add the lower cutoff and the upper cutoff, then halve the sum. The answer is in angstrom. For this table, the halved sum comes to 4011.0 angstrom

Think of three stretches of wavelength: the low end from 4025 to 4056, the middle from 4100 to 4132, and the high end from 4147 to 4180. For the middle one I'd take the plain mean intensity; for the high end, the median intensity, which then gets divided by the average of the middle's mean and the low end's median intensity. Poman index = 1.03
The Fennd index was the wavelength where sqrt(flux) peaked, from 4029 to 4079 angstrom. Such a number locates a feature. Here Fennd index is 4049.94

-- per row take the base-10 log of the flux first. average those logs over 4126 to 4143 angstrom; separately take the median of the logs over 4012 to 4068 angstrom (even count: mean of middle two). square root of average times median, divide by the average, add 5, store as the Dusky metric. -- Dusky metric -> 5.99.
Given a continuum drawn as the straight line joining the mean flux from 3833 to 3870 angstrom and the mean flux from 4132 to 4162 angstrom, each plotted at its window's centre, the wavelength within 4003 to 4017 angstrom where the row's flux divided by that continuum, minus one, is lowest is 4010.96 angstrom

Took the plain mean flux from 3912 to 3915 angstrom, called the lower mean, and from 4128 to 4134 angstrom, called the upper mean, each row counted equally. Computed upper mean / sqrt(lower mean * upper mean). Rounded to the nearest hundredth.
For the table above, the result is 1.06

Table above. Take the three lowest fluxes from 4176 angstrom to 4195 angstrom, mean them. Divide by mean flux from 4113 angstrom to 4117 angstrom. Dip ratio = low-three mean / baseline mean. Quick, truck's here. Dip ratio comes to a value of 0.94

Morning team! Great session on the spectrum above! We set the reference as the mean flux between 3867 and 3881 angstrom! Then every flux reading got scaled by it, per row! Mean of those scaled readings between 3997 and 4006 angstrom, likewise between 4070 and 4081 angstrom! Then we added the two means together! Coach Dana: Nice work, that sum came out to 2.20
